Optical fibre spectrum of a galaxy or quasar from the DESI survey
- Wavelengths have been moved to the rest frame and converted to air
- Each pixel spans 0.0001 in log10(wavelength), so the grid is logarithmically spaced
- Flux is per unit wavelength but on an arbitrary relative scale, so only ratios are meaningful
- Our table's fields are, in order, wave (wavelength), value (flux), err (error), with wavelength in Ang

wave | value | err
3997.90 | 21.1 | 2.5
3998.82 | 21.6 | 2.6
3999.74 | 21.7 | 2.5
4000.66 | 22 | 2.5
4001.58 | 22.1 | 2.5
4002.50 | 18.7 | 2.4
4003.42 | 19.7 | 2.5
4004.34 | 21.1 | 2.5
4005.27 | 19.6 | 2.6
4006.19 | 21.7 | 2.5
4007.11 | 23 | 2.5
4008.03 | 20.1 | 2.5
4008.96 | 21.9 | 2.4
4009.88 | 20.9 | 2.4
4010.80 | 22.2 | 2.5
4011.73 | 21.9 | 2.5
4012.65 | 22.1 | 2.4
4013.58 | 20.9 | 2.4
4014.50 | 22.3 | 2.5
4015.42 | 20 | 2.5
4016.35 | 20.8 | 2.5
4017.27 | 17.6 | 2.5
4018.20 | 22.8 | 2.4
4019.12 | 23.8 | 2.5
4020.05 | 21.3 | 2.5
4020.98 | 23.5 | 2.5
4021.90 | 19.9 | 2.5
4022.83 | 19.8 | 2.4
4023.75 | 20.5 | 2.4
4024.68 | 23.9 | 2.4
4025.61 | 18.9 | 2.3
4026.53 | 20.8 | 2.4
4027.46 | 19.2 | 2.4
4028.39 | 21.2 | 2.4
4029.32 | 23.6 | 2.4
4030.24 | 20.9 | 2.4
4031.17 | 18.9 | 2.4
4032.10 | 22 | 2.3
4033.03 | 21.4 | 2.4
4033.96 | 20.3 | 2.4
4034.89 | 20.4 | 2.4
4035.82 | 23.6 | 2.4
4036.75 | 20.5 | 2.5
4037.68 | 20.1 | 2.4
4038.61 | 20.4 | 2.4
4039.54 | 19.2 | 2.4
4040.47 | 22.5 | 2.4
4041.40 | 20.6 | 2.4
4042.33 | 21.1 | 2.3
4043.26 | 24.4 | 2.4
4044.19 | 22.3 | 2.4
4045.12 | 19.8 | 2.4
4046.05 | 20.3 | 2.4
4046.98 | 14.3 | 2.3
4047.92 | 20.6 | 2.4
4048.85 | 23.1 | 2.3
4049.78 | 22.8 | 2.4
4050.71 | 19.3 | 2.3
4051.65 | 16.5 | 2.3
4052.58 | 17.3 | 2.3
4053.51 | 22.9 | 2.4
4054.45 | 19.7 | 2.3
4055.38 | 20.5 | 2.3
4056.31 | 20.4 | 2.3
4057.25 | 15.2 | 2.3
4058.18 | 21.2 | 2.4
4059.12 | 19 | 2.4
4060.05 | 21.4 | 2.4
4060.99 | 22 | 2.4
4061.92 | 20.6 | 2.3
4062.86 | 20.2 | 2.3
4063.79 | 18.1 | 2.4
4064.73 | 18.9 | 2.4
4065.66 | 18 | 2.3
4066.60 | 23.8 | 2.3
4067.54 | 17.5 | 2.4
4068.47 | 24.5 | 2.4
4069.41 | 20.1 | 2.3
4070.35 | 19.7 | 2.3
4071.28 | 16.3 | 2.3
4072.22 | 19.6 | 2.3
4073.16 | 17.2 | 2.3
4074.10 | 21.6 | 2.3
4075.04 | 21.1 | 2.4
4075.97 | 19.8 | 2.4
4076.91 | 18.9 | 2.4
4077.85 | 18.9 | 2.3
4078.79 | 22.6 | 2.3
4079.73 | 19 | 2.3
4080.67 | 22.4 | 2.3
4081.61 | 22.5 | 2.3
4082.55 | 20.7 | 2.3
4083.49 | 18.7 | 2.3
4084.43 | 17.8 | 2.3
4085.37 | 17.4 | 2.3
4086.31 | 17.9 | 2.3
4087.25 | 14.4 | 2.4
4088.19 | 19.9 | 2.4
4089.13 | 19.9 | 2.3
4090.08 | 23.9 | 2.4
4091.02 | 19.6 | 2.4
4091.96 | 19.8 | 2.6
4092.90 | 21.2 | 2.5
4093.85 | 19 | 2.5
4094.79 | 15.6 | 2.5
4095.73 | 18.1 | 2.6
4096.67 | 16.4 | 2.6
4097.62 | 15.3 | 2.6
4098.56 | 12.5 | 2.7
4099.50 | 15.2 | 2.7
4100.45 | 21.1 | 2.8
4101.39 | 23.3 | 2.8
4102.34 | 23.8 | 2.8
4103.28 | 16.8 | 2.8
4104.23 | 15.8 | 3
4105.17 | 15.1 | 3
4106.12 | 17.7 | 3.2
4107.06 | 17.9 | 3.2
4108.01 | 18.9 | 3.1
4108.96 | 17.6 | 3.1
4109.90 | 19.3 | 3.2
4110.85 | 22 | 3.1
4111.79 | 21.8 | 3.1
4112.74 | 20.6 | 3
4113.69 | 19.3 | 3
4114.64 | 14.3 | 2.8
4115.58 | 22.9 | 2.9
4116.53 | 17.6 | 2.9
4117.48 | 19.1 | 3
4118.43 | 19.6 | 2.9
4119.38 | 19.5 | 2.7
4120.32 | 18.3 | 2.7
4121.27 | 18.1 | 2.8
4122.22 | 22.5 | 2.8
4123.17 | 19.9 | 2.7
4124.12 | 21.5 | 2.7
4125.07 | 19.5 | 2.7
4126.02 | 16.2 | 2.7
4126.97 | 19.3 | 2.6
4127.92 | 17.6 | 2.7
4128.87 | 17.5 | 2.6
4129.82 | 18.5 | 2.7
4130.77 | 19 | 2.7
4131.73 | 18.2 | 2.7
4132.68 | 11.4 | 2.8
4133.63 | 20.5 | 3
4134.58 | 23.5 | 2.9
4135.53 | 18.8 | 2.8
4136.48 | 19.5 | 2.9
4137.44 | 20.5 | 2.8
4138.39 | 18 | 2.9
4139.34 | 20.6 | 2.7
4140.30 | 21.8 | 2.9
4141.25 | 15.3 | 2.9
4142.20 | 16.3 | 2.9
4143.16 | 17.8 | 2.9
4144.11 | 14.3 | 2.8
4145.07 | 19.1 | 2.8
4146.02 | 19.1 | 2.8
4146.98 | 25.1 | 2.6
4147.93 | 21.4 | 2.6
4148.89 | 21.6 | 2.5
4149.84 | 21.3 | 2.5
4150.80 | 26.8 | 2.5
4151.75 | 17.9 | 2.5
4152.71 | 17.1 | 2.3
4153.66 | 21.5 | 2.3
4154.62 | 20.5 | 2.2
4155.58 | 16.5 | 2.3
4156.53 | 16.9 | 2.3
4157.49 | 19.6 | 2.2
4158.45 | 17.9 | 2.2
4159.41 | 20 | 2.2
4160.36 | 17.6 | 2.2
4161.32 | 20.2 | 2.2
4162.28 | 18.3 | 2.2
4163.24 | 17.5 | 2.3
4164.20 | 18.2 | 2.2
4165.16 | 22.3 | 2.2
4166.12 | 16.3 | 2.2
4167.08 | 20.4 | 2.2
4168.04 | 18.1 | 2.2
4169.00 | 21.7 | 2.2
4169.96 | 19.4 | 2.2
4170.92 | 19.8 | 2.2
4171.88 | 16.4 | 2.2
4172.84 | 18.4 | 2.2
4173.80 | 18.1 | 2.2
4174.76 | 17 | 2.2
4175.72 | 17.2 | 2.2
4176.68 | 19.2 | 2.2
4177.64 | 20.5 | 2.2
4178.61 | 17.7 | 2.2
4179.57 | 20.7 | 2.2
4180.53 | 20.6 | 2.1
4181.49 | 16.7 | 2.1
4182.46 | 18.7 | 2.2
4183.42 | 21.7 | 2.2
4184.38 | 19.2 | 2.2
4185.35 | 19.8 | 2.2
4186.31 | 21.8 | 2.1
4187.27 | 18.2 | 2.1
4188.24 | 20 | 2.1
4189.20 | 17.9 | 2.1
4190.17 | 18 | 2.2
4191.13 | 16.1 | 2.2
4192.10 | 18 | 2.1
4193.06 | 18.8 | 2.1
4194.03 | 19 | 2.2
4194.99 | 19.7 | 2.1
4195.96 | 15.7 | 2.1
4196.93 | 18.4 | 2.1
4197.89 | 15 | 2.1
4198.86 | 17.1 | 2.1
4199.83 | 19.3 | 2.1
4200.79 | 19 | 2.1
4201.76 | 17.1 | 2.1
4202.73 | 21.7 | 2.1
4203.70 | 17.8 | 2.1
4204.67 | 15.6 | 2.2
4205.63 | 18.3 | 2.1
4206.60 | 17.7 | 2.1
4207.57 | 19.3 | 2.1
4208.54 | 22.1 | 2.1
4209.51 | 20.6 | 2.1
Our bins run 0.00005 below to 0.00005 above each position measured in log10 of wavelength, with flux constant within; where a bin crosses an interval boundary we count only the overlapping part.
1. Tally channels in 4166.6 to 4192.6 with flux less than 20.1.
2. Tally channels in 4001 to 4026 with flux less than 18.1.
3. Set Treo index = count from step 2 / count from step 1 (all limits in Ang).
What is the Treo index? 0.050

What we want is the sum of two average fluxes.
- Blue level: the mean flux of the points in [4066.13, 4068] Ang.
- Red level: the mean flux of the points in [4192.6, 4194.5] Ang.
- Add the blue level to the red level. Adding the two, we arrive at 39.5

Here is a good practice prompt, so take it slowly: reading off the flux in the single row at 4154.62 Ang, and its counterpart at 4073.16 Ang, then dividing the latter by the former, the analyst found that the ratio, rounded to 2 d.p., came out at 0.84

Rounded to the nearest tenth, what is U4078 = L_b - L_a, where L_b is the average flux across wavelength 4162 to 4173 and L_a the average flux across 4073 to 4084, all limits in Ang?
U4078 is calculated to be -1.4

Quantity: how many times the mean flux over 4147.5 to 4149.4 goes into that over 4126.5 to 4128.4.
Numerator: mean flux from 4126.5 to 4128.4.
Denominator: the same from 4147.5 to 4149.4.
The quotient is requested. 0.86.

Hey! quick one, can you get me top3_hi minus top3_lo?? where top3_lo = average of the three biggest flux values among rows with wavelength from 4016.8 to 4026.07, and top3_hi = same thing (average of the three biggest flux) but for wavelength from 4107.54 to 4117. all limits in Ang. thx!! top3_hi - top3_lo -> -1.5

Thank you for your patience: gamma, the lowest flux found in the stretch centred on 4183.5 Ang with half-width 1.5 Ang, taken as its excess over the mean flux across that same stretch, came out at -1.2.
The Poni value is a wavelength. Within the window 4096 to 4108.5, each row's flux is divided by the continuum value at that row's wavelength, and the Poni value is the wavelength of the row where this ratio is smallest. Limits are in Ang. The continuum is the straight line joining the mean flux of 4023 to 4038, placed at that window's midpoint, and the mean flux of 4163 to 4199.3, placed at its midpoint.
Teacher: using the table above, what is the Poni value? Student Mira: 4098.56 Ang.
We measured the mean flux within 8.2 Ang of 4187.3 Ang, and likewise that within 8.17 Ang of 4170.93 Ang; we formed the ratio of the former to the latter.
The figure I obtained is 1.02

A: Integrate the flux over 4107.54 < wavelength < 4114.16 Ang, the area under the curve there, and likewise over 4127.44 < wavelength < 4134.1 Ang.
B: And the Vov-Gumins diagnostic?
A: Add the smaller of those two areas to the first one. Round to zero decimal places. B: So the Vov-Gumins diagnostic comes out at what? 249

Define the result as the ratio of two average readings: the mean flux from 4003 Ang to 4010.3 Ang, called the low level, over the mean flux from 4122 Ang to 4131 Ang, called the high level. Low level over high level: 1.10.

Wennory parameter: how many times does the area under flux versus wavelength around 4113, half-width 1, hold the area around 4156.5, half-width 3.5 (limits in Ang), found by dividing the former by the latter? 0.3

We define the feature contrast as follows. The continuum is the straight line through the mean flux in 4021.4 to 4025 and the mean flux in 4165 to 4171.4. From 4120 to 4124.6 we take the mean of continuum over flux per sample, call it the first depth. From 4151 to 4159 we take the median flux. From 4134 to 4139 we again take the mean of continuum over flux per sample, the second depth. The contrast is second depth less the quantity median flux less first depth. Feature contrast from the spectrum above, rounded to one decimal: -15.9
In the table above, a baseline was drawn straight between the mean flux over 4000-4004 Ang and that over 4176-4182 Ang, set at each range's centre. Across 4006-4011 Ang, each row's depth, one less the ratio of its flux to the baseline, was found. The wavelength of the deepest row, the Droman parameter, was 4008.03 Ang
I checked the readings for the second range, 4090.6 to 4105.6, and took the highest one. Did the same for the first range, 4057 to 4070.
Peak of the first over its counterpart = 1.03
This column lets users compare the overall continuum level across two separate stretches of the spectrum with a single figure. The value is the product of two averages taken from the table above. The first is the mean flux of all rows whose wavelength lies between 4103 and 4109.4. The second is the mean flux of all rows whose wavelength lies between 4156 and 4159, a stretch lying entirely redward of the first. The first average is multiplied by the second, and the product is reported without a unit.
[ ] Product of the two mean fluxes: 310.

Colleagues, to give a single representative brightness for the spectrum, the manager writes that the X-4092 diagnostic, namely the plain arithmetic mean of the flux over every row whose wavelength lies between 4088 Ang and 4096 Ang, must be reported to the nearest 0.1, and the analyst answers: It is 19.7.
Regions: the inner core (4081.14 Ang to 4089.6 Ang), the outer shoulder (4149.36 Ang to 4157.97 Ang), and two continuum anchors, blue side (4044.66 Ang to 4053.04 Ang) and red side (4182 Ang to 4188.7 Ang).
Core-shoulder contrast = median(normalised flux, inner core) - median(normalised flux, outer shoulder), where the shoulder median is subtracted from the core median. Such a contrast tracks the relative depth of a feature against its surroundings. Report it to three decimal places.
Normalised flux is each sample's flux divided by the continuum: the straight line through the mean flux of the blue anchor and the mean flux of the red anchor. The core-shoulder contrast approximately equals -0.030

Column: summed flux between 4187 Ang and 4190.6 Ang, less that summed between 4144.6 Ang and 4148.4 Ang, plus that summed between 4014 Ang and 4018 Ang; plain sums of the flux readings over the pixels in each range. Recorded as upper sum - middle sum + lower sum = 70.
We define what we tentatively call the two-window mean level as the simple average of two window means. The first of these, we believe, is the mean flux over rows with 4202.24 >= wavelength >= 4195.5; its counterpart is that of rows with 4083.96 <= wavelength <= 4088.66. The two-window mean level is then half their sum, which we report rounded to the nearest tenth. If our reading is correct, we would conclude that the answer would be 17.4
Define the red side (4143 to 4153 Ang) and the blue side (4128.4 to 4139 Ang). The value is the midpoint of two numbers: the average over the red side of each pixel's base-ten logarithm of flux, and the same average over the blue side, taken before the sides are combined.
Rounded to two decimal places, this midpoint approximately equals 1.28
